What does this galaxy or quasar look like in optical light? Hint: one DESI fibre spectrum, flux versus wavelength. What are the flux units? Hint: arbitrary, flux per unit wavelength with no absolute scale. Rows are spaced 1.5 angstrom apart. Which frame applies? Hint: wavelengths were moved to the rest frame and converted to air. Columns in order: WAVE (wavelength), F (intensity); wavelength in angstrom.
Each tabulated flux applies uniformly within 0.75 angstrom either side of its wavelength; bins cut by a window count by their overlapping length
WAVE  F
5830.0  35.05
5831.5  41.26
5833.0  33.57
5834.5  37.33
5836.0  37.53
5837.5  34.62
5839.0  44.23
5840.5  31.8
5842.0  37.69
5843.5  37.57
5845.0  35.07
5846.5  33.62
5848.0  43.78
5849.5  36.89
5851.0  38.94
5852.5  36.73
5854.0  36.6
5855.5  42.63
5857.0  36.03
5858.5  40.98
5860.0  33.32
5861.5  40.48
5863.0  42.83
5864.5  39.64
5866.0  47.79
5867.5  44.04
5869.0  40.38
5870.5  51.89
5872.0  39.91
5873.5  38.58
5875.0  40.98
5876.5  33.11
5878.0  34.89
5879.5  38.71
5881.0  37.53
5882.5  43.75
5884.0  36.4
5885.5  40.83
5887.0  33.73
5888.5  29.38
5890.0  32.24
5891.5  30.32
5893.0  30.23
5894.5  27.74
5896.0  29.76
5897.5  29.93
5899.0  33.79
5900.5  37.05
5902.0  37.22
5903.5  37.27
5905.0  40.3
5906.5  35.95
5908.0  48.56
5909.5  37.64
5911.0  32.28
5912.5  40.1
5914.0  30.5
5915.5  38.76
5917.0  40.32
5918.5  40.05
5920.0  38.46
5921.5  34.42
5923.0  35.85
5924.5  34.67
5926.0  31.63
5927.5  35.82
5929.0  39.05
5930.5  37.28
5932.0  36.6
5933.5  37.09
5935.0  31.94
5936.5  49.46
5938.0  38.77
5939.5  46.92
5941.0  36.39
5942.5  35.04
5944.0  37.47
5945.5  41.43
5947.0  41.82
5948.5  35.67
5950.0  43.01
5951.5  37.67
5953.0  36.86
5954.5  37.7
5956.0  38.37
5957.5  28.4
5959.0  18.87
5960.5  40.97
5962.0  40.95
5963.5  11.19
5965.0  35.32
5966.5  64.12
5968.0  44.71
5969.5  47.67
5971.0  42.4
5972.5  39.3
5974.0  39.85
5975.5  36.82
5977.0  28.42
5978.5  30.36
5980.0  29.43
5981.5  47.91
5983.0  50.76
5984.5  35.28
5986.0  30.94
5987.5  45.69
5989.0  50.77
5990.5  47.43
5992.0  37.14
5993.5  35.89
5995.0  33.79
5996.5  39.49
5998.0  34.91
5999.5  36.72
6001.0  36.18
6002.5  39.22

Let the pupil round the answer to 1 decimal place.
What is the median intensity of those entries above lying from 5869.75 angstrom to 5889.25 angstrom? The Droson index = 38.6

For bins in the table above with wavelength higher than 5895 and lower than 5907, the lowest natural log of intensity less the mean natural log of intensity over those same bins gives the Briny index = -0.16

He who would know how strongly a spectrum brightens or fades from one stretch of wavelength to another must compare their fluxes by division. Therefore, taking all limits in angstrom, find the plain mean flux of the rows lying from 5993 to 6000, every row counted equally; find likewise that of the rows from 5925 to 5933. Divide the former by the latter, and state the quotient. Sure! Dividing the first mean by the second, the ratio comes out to 1.00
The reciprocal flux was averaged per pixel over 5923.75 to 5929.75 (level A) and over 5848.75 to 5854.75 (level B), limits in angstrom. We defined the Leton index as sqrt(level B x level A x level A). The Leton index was 0.0047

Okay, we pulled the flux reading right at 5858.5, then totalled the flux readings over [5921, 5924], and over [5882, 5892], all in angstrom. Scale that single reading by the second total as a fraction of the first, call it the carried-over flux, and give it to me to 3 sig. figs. 144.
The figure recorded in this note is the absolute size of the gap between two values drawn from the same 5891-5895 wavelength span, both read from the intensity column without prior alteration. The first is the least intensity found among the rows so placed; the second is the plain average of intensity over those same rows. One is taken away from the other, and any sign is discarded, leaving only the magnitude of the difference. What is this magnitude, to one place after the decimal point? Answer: 1.7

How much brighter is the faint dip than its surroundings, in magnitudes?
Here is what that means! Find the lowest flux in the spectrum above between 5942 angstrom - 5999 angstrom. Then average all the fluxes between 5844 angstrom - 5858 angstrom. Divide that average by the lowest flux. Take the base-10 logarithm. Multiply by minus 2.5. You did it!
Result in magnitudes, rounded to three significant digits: -1.32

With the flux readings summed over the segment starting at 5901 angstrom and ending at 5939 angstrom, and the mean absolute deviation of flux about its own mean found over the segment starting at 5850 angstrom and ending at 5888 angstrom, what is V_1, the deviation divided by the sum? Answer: 0.0035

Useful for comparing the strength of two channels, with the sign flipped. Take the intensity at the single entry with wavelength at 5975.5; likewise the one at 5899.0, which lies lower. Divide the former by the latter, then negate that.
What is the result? -1.09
